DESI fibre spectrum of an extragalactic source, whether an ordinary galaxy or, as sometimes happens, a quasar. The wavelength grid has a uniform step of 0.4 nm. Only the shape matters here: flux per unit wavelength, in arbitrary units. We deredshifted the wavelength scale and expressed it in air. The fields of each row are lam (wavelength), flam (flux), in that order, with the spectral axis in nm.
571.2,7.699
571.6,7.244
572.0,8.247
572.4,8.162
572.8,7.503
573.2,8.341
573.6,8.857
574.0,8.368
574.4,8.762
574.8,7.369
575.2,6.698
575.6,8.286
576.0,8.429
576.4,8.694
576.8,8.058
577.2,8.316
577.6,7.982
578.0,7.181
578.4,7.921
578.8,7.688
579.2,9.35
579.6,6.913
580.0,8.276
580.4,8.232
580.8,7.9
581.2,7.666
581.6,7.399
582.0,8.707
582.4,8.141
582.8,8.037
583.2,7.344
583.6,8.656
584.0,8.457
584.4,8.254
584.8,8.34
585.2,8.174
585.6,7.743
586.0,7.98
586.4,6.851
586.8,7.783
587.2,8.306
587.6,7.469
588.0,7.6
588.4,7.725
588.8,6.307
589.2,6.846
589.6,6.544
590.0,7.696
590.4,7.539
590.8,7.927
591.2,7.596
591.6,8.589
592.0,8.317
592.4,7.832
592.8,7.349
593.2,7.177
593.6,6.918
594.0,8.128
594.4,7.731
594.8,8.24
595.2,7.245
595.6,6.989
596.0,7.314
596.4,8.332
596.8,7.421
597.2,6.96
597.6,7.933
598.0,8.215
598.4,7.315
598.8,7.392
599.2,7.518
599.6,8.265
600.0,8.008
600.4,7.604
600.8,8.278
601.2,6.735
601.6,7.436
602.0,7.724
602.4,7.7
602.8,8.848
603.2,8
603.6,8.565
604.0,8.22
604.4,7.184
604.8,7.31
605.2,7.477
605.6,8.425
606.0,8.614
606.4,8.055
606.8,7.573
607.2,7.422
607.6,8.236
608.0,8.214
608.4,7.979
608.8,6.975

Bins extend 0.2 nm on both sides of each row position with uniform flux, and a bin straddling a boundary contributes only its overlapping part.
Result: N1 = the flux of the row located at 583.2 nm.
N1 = 7.344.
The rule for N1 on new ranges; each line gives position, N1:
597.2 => 6.96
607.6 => 8.236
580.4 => 8.232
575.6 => 8.286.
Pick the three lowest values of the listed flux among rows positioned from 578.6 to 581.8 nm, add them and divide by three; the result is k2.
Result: 7.33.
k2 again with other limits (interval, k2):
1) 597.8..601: 7.41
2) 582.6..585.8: 7.71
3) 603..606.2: 7.32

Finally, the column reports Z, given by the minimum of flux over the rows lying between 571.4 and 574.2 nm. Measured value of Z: 7.244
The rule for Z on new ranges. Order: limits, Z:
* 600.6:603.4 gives 6.735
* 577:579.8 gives 6.913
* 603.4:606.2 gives 7.184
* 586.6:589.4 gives 6.307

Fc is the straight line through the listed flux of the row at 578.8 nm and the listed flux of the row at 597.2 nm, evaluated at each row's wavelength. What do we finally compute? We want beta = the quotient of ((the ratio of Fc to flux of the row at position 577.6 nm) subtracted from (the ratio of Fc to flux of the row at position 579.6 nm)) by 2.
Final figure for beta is 0.07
